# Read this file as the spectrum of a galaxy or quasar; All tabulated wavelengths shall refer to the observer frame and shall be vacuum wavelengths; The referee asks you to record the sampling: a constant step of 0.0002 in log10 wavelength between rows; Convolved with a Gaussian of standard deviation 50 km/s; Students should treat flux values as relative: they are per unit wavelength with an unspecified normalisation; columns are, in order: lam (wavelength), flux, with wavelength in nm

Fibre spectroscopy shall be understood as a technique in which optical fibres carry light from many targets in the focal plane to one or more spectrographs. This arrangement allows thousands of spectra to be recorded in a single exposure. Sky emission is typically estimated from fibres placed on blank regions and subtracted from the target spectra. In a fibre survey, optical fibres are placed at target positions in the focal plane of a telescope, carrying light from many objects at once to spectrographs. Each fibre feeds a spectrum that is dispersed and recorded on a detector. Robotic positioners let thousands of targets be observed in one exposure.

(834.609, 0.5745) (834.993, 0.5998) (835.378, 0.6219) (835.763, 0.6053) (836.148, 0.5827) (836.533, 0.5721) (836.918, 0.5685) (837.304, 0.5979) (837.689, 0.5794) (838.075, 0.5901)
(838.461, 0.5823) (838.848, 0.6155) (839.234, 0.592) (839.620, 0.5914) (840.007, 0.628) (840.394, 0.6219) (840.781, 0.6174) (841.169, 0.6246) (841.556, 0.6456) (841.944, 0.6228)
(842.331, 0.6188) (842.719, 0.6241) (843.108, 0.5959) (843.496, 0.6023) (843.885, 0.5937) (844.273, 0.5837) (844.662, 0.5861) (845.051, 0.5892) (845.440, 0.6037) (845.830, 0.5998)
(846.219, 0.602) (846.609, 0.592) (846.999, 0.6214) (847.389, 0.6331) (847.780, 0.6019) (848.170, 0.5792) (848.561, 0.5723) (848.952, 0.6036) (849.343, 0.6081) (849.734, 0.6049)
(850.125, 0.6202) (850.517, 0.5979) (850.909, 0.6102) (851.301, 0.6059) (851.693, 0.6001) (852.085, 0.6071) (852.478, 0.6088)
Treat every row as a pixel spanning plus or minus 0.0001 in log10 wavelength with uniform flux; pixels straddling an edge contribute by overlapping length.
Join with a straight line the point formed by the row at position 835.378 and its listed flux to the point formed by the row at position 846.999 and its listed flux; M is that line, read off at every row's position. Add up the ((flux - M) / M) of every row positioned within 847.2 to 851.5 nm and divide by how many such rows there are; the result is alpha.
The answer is -0.029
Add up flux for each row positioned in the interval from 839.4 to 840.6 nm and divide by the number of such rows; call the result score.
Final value 0.614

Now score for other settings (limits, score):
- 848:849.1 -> 0.585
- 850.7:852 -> 0.605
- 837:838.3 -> 0.589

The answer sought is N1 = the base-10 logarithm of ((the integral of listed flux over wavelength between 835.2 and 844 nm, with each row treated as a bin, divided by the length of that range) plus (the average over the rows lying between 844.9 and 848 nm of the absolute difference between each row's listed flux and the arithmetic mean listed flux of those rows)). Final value -0.211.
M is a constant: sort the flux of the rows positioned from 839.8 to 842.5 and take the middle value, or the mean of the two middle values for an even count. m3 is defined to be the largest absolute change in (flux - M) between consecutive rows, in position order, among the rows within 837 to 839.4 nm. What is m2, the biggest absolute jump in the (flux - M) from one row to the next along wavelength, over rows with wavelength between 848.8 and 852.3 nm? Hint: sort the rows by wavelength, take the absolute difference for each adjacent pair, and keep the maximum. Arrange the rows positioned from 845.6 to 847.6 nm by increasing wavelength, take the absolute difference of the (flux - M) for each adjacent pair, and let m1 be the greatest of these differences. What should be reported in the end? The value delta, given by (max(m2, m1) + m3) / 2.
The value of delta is 0.031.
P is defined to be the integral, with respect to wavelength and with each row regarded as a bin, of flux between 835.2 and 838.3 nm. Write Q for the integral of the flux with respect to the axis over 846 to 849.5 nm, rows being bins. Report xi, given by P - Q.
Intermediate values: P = 1.83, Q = 2.1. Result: -0.3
